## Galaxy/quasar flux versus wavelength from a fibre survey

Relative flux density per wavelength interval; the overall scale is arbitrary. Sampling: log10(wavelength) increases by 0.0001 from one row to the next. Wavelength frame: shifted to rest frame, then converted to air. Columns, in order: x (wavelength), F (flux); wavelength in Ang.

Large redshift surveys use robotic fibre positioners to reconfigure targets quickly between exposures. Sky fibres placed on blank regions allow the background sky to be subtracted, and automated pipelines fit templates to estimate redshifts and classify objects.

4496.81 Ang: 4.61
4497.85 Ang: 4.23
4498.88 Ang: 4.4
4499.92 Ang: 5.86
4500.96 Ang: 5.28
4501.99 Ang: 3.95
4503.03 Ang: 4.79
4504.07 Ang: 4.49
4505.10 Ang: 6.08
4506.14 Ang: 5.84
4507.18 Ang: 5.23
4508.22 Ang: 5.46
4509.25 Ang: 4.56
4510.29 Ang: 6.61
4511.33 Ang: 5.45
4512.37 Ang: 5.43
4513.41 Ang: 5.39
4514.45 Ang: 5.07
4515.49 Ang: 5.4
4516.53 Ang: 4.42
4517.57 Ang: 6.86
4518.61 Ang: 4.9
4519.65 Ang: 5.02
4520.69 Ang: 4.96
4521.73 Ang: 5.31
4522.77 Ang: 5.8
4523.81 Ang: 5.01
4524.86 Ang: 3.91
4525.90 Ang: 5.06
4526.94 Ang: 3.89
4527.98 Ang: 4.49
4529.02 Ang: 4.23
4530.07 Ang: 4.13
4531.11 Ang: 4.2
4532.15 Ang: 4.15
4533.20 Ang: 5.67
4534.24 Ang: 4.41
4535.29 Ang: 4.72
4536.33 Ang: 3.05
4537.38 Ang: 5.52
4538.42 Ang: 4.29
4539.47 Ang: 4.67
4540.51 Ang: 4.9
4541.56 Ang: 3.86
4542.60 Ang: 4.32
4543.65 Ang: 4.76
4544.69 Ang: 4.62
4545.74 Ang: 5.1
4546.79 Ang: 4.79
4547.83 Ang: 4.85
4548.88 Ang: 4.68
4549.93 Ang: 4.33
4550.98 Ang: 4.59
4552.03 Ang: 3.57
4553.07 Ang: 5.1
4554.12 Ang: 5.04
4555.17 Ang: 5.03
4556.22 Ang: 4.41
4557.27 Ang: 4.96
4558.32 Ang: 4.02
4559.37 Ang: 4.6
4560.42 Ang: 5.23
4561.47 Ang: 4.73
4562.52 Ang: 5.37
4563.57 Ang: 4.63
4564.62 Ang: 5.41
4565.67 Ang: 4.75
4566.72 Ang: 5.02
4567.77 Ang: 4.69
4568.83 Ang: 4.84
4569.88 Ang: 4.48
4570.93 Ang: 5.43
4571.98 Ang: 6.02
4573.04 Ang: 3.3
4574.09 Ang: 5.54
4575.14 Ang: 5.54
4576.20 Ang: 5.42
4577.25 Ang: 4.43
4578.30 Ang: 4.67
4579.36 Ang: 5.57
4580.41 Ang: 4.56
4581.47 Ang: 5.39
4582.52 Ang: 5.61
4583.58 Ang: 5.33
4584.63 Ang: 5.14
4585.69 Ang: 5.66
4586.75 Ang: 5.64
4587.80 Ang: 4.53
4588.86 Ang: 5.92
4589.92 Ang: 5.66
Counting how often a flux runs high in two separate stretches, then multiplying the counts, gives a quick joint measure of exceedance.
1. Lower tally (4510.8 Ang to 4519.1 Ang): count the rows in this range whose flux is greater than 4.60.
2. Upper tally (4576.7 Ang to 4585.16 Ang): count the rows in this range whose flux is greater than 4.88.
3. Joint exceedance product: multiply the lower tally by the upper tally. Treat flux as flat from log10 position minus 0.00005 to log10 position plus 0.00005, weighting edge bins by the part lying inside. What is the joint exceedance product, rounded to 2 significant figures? 35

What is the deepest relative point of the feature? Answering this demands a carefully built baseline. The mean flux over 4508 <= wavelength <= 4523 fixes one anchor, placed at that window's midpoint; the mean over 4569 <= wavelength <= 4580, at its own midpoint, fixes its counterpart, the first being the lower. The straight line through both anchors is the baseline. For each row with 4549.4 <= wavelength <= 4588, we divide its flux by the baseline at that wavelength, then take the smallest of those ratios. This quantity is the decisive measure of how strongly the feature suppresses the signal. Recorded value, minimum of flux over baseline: 0.65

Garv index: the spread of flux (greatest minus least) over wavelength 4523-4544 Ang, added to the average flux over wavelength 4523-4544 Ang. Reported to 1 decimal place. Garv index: 7.1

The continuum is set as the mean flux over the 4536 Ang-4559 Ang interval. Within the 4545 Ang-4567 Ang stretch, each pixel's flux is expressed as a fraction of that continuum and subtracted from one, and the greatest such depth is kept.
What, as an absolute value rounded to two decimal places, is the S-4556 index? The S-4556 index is 0.22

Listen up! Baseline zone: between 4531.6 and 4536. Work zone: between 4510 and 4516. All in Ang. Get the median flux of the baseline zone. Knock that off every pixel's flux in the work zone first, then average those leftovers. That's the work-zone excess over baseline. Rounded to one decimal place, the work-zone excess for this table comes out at 1.0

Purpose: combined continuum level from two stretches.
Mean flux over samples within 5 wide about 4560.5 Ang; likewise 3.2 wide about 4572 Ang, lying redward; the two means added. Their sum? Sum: 9.7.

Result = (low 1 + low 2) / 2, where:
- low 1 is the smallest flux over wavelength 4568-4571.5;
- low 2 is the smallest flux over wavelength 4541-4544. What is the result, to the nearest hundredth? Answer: 4.17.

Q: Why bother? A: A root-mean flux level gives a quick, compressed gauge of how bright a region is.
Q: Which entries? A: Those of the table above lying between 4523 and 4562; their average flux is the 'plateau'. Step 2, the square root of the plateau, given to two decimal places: 2.14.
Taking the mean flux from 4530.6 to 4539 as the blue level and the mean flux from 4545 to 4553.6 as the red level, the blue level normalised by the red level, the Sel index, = 0.97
